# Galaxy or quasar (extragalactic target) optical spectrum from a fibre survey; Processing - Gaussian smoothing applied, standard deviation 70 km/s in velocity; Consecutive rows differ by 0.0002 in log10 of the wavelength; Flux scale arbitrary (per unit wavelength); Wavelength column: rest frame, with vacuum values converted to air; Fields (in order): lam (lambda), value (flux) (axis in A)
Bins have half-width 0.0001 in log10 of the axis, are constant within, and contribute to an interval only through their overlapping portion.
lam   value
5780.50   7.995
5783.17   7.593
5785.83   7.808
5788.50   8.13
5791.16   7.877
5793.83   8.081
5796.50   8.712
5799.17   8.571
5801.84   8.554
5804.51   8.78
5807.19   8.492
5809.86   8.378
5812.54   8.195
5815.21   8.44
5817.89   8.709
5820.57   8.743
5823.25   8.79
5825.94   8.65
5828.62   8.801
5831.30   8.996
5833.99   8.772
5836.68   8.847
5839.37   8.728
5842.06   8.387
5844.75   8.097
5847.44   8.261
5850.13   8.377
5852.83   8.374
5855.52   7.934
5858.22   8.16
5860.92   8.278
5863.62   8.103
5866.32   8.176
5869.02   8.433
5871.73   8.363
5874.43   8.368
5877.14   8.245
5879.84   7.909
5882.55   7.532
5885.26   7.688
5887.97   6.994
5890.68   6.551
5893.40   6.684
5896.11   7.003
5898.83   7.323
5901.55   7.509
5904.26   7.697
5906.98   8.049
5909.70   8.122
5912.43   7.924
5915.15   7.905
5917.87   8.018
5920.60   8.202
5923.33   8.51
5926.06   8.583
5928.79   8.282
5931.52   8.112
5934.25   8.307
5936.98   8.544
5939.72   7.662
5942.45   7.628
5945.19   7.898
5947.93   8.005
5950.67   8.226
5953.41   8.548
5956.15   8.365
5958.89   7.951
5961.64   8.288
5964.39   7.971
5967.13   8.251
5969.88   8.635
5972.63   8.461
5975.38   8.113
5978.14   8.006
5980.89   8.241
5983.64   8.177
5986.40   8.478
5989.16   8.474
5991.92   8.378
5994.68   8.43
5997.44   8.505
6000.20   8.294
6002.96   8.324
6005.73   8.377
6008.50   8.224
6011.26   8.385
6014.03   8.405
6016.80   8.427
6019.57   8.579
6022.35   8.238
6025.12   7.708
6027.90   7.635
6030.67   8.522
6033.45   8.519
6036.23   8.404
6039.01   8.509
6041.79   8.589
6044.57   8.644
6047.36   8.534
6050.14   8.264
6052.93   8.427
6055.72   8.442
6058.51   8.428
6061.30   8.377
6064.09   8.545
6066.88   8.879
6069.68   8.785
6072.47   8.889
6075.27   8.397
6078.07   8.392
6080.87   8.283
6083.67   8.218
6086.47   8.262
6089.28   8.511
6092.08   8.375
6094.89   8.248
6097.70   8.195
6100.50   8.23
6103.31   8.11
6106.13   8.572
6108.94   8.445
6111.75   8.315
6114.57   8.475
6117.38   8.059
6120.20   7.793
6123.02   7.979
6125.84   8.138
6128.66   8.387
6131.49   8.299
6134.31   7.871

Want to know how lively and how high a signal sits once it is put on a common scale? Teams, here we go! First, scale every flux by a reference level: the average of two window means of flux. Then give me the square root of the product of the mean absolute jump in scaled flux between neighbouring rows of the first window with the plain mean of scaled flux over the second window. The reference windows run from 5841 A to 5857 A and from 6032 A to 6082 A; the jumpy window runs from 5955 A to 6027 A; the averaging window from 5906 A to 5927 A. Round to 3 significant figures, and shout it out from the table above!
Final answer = 0.150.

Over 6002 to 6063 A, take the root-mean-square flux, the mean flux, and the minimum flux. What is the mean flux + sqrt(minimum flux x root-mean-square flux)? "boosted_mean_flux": 16.4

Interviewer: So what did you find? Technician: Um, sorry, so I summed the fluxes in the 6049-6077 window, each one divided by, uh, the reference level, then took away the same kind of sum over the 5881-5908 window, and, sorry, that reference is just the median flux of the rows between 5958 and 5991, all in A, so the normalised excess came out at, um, 1.5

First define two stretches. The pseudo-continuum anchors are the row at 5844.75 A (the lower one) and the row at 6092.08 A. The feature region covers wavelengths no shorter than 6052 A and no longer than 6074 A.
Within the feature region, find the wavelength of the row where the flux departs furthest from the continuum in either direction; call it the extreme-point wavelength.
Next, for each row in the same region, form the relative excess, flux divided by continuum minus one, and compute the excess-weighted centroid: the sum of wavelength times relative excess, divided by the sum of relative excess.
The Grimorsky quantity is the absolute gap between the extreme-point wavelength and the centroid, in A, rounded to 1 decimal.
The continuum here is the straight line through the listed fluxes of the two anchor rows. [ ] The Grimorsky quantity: 5.5 A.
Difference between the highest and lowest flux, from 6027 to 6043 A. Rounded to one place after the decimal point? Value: 1.0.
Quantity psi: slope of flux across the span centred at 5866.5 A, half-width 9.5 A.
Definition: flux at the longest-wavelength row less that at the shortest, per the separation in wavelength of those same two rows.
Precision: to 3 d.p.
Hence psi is 0.013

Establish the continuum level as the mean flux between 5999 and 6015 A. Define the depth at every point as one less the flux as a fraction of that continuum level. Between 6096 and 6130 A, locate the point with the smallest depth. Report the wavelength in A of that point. 6106.13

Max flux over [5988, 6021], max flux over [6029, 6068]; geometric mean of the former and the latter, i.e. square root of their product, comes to 8.73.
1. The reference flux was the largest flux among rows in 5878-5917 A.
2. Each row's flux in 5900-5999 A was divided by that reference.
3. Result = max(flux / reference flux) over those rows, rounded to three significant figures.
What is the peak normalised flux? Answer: 1.06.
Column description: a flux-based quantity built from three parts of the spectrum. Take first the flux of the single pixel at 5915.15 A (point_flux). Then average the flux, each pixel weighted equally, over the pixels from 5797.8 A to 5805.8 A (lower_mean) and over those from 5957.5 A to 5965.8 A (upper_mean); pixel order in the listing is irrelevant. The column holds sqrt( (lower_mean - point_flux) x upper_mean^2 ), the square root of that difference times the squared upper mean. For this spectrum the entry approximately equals 6.9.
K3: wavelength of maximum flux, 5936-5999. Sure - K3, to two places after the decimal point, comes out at 5969.88 A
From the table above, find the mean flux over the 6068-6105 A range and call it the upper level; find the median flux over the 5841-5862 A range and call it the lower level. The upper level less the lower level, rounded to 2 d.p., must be 0.11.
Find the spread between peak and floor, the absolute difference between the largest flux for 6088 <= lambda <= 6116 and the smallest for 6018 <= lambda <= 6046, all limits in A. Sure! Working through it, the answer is 0.94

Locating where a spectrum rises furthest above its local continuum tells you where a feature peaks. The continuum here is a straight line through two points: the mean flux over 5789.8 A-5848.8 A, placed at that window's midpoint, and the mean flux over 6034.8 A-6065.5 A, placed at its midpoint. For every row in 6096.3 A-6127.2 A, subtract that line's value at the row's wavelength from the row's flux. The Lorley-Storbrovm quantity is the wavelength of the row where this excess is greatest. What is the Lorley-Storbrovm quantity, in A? 6106.13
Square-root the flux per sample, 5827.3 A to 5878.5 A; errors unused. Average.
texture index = 2.90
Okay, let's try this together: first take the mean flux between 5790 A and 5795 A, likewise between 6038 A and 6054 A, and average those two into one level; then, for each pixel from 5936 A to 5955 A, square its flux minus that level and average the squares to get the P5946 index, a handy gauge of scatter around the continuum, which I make 0.15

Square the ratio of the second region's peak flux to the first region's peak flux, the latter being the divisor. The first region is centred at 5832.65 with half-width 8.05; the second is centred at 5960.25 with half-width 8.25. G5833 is 0.90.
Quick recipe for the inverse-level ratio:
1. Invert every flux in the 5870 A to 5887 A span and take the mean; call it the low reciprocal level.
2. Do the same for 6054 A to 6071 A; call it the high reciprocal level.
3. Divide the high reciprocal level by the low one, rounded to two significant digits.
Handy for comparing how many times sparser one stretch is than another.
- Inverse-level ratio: 0.93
